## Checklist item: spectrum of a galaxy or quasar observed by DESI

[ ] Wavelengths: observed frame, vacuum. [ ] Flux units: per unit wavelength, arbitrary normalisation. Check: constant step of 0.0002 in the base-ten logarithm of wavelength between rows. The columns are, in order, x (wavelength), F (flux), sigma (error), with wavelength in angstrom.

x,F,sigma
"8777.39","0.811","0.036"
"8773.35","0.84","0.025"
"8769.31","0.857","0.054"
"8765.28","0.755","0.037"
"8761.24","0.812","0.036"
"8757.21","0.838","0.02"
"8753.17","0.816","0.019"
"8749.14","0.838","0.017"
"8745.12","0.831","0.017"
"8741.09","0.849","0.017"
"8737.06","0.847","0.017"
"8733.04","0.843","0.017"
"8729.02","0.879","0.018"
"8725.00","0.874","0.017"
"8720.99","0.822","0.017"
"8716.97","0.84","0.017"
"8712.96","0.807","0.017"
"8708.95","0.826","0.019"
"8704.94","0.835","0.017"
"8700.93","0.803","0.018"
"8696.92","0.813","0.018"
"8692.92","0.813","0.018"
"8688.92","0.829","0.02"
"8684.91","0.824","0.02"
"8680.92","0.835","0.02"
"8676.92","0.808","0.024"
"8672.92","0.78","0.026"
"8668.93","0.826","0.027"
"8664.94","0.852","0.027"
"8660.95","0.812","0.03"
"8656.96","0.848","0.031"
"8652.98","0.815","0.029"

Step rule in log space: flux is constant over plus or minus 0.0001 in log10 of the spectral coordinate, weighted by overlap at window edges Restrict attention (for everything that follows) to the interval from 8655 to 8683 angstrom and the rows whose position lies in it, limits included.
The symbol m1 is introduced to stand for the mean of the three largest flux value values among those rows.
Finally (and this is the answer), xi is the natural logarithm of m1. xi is -0.168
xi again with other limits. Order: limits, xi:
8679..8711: -0.183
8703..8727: -0.163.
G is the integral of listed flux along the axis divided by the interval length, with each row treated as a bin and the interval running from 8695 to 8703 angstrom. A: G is 0.808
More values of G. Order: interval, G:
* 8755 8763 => 0.825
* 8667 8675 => 0.803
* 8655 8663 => 0.830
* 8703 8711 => 0.830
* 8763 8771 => 0.804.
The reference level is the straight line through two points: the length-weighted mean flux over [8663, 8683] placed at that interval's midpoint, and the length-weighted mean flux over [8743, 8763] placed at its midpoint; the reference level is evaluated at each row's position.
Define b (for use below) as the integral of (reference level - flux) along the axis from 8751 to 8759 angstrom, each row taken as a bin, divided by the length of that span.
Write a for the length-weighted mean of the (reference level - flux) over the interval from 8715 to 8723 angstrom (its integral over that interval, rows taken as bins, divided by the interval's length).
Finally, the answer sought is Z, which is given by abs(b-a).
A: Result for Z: 0.007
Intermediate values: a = -0.007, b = 0.001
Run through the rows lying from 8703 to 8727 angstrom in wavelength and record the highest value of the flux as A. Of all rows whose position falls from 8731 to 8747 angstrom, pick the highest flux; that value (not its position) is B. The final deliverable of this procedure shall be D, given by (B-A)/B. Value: -0.029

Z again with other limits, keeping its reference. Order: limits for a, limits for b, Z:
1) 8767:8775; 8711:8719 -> 0.017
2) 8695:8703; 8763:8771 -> 0.010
